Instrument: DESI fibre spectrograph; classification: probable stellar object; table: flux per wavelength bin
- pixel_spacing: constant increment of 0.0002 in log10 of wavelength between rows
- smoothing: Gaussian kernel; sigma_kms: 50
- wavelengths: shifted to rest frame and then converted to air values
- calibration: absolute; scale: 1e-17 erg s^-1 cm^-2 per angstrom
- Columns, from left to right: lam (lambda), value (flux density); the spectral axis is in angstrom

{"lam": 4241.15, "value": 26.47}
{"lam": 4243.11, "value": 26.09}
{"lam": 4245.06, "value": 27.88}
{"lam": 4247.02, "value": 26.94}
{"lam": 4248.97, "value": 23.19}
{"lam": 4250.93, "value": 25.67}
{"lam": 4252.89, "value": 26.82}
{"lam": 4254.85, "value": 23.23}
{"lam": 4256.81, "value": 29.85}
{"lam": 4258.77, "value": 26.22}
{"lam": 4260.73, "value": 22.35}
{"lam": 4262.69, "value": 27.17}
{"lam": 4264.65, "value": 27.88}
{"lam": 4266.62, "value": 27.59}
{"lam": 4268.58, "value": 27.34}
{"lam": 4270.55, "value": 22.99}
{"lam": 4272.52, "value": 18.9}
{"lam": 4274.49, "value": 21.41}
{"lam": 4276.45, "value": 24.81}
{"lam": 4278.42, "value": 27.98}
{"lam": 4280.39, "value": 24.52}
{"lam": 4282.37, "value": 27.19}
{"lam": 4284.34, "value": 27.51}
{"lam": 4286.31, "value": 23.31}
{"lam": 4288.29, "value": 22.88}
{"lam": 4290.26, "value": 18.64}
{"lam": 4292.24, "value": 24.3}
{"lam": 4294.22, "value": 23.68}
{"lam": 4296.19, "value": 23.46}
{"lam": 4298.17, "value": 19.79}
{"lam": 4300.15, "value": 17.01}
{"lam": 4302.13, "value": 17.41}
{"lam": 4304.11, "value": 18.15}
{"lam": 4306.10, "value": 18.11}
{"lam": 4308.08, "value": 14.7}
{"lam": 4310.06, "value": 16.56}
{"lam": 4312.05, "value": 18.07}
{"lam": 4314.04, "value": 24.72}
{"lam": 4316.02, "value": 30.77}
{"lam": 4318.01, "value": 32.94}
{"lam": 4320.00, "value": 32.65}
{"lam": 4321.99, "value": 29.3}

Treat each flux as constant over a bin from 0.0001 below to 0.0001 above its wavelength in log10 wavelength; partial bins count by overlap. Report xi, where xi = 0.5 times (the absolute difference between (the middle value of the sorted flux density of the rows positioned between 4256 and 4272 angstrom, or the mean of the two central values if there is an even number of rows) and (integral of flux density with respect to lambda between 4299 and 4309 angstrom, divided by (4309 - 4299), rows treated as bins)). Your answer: 5.1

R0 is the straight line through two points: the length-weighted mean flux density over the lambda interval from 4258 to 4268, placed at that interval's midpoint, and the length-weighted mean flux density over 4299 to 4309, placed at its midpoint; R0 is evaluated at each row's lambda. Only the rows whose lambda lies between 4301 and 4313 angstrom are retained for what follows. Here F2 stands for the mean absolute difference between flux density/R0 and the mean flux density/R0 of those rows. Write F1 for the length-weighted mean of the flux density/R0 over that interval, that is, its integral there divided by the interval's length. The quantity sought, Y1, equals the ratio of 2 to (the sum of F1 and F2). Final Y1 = 1.8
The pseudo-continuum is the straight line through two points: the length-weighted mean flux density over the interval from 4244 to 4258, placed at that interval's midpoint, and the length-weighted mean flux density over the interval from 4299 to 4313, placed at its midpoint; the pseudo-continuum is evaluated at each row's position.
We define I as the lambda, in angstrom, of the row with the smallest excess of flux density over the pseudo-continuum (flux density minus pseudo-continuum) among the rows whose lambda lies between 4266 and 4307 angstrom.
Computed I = 4272.52 angstrom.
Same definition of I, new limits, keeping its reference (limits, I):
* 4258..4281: 4272.52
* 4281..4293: 4290.26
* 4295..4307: 4300.15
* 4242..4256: 4248.97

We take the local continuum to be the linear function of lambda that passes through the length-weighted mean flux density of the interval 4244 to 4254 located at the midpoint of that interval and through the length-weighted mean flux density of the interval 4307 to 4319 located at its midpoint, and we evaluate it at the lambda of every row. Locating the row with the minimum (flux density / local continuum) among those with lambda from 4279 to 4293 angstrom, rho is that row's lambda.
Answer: 4290.26 angstrom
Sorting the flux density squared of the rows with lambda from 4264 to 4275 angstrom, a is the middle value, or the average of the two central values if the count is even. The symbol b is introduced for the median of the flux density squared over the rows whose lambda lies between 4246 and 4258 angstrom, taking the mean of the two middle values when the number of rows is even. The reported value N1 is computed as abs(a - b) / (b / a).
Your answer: 47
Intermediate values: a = 638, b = 689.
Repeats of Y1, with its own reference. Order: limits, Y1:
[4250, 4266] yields 1.9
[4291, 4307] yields 1.7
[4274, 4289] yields 1.6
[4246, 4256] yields 2.2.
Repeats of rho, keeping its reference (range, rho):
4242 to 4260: 4248.97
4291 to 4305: 4300.15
